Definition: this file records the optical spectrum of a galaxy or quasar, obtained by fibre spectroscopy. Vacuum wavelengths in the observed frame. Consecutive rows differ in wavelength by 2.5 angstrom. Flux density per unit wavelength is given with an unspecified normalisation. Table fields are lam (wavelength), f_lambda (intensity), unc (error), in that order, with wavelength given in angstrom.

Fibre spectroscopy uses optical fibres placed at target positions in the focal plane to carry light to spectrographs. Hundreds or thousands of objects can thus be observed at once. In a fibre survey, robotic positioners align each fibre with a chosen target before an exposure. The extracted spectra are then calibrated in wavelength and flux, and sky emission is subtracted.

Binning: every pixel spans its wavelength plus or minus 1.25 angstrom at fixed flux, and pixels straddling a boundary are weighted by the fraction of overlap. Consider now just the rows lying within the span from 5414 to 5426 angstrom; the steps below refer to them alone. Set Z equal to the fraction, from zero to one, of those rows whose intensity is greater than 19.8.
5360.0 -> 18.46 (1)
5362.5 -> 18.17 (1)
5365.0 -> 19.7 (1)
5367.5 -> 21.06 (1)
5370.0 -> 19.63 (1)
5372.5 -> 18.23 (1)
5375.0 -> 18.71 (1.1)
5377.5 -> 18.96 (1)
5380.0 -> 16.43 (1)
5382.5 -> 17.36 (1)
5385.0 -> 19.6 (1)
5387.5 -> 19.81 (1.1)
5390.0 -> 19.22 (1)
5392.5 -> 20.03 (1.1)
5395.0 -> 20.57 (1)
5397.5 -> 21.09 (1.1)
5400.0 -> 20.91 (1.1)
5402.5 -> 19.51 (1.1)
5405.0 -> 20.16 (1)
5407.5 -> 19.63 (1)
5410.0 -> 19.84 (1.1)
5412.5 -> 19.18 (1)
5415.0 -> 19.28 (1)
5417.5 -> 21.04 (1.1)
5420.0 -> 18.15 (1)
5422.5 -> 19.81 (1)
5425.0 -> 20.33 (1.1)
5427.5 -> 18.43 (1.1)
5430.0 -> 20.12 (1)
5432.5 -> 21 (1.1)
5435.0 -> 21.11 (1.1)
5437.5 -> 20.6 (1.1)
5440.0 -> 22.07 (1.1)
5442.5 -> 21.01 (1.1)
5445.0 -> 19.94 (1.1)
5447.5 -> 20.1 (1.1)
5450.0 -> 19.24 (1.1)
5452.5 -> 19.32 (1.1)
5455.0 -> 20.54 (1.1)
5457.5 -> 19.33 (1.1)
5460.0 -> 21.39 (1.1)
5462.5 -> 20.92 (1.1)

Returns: 0.60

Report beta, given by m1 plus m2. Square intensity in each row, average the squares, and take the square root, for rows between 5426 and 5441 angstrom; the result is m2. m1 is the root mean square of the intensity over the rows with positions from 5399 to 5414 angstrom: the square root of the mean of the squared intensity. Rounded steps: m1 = 19.9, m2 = 20.6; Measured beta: 40.5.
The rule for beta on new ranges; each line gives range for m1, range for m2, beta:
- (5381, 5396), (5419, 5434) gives 39.1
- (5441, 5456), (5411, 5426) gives 39.7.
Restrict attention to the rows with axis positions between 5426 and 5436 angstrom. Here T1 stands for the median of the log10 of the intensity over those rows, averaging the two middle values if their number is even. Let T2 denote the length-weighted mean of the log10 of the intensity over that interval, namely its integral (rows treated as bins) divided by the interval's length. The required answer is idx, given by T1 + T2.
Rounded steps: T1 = 1.313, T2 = 1.30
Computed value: 2.62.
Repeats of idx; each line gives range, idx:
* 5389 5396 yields 2.60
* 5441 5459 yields 2.60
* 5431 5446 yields 2.64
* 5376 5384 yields 2.49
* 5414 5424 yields 2.58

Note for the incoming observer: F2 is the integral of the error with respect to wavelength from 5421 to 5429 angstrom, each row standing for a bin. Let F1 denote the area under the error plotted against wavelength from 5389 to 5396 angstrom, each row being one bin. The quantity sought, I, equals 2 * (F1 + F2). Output 31.5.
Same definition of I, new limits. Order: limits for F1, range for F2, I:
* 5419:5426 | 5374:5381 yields 28.9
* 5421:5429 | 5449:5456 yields 32.4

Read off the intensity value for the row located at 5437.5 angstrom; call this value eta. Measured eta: 20.6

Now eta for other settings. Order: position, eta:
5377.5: 18.96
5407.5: 19.63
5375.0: 18.71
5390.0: 19.22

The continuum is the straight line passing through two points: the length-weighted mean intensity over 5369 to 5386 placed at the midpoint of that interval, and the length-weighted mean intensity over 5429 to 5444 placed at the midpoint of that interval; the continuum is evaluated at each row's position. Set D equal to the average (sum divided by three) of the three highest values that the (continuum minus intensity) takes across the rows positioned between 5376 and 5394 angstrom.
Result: 1.0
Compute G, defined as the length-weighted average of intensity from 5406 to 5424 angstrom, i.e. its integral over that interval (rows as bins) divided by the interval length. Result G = 19.6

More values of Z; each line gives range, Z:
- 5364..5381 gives 0.14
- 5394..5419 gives 0.60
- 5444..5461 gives 0.57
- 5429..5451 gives 0.89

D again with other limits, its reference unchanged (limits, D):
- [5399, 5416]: 0.5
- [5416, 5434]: 1.6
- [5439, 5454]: 2.0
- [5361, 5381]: 0.5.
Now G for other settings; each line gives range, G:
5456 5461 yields 20.3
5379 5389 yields 18.4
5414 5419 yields 20.1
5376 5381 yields 17.8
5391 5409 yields 20.3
